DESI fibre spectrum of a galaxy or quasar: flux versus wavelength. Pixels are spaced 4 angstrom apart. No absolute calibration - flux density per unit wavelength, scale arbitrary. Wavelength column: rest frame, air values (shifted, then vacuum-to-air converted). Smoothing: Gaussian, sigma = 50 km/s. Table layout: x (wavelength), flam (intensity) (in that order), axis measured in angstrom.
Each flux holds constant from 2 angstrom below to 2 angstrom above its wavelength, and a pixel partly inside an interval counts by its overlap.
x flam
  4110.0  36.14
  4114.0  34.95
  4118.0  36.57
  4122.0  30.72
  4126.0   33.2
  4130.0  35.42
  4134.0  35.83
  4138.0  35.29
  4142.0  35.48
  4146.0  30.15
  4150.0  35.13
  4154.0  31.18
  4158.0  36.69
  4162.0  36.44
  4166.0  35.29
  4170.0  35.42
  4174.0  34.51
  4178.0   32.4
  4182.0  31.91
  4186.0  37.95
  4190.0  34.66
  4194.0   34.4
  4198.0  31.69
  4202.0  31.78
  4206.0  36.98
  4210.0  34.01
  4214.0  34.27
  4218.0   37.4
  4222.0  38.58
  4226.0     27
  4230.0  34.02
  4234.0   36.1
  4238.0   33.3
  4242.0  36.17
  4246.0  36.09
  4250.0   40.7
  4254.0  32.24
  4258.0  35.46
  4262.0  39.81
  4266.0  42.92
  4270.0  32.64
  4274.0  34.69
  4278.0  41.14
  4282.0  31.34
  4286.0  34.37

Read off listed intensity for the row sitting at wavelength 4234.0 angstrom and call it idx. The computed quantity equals 36.1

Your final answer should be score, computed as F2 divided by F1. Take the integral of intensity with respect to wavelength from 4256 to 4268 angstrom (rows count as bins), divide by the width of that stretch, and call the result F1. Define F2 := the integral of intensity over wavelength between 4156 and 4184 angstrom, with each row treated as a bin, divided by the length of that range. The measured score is 0.88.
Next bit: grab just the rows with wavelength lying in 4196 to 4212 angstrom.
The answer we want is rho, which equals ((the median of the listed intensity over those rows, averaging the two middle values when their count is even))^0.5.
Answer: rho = 5.74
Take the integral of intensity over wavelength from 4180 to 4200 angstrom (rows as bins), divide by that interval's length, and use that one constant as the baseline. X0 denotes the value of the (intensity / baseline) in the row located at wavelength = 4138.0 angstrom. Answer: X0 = 1.03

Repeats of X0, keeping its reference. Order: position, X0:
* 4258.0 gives 1.04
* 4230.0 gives 1.00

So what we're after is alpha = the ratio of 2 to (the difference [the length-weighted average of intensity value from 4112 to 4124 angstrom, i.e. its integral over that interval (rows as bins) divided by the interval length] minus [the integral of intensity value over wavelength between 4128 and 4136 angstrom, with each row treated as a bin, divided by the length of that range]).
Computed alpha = -1.3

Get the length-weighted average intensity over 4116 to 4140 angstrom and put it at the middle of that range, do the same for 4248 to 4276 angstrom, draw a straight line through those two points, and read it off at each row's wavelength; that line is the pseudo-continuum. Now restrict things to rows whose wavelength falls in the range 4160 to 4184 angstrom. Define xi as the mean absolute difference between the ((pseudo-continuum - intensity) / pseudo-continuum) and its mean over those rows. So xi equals 0.044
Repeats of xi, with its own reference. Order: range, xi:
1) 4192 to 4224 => 0.055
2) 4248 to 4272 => 0.105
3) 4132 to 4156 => 0.063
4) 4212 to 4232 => 0.085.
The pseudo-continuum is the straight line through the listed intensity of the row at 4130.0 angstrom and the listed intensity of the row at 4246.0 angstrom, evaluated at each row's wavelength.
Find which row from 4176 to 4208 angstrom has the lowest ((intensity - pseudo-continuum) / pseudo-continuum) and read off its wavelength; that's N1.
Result 4198.0 angstrom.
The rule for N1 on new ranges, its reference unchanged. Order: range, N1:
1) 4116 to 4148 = 4146.0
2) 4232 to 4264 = 4254.0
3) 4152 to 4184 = 4154.0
